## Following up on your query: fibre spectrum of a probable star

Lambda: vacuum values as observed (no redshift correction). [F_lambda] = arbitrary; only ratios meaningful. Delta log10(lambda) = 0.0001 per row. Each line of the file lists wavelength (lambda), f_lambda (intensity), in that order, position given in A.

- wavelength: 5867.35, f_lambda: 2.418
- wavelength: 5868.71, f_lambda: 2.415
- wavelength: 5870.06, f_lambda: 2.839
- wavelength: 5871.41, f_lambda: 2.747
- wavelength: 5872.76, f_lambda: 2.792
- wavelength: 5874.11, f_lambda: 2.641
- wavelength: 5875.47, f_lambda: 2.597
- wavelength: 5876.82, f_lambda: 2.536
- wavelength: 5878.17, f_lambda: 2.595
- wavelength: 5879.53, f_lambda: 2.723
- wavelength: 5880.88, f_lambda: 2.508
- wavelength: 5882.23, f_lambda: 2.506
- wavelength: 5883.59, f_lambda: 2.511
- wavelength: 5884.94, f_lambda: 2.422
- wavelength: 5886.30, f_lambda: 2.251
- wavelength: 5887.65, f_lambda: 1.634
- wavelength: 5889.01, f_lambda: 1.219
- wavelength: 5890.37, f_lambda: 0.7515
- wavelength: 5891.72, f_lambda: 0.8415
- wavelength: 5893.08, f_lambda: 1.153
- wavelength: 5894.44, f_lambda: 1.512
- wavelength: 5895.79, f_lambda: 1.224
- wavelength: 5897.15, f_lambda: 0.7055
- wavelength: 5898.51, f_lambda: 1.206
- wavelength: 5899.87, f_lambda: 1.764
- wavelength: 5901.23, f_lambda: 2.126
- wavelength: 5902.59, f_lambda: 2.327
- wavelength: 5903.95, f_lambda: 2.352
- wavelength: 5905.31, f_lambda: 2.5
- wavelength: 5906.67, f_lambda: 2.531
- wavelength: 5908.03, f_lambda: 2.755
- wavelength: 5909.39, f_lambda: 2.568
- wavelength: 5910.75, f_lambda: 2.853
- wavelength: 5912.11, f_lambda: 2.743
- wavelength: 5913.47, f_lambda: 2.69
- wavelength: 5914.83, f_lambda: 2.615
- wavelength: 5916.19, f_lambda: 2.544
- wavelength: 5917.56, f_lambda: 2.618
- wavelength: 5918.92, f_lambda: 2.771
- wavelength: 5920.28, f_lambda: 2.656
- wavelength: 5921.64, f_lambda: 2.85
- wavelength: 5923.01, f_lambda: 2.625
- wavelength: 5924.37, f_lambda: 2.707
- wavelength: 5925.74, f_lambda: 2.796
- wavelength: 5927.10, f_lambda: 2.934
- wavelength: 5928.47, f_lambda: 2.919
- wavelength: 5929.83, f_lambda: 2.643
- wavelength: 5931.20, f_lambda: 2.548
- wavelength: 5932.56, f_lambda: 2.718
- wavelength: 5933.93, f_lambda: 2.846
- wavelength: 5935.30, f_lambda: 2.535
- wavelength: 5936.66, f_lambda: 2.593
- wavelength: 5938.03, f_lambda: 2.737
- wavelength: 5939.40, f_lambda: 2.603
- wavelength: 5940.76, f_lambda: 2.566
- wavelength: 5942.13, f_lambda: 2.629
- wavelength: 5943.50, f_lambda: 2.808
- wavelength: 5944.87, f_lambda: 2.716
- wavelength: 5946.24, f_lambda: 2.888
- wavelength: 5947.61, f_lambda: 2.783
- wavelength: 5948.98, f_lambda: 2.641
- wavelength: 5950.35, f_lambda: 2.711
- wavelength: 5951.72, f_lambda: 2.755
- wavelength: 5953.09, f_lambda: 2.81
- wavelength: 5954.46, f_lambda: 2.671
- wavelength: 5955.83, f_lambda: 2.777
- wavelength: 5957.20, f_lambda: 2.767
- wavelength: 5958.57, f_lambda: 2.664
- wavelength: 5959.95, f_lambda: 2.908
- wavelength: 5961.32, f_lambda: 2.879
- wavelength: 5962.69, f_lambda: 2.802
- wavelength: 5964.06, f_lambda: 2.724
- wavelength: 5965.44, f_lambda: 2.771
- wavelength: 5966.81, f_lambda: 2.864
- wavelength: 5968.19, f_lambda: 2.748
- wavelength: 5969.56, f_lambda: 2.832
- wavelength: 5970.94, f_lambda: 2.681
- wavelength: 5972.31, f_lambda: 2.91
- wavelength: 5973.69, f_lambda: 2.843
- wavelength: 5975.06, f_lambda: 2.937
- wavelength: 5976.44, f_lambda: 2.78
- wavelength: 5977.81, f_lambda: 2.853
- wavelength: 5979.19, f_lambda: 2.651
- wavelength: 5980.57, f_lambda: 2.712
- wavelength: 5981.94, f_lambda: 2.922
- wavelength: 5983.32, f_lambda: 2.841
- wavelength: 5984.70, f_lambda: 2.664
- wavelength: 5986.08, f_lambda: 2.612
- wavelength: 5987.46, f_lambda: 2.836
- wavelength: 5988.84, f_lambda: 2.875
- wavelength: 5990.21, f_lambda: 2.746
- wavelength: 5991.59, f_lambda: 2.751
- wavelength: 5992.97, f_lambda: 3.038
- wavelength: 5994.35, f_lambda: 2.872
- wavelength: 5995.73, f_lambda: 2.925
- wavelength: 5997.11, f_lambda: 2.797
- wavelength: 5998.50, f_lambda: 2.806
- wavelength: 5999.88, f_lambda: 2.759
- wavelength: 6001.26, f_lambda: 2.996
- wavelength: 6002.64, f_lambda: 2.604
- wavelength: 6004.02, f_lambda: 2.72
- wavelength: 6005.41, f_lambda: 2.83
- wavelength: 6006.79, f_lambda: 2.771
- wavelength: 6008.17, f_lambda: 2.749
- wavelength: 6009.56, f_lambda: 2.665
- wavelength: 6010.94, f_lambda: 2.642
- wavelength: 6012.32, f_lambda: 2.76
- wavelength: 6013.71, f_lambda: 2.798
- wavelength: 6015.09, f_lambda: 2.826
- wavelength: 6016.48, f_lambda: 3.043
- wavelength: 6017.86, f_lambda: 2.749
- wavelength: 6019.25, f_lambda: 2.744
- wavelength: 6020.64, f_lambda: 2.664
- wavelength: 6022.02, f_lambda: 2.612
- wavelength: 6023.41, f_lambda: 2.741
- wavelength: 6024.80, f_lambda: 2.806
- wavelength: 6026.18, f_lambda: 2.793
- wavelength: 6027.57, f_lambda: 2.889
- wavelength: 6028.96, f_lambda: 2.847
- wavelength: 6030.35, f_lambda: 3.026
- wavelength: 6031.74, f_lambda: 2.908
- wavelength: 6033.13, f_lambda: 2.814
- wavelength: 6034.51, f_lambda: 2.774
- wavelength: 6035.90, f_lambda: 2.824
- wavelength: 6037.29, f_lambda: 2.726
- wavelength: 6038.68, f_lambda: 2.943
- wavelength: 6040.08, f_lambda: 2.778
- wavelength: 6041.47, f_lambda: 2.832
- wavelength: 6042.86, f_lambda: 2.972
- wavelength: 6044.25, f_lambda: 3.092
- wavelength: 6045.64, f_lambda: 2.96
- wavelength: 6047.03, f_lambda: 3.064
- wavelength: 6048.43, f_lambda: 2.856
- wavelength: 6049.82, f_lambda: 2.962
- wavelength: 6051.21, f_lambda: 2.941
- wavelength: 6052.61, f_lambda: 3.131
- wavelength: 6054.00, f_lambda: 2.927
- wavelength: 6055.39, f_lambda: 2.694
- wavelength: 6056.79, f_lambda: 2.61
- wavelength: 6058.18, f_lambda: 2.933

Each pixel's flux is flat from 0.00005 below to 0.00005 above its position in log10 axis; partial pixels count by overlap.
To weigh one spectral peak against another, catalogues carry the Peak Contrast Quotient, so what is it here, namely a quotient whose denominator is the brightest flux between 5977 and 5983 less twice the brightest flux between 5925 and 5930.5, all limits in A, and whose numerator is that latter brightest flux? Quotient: -1.00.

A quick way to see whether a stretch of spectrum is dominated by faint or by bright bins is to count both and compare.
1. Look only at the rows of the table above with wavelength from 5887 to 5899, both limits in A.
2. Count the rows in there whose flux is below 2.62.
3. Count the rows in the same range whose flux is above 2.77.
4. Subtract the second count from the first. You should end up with 9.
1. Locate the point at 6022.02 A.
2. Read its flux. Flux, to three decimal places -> 2.612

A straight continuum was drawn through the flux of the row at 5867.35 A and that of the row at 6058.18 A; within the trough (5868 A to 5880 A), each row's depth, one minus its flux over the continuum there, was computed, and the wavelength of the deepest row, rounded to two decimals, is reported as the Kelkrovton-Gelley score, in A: 5868.71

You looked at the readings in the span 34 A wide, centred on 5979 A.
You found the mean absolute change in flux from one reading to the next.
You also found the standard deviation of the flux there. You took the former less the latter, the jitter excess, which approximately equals 0.02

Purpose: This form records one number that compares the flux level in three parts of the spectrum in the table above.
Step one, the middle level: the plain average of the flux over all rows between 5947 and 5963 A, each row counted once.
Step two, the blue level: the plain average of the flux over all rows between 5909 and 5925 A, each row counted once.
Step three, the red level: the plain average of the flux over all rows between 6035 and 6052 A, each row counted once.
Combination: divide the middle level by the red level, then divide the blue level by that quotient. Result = 2.83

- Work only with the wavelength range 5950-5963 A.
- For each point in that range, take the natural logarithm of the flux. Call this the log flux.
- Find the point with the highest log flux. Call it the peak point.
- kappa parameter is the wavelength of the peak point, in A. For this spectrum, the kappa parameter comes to 5959.95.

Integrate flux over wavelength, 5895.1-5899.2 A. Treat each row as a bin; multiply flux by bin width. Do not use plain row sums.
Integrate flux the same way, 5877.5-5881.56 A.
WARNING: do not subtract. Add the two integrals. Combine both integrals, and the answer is 15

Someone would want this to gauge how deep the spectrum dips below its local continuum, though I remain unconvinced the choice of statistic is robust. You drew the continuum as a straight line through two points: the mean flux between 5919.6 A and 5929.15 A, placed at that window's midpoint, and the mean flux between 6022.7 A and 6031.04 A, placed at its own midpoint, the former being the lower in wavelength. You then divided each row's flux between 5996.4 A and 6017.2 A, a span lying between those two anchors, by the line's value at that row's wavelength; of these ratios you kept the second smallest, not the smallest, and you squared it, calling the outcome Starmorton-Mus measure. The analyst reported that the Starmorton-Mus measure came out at 0.87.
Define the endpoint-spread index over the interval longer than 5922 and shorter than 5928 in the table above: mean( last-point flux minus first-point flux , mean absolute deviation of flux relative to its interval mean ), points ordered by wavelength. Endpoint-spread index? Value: 0.20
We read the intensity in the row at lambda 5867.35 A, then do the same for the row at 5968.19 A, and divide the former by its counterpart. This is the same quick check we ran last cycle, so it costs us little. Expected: 0.88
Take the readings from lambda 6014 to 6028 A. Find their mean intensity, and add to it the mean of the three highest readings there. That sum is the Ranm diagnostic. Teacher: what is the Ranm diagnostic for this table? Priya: 5.7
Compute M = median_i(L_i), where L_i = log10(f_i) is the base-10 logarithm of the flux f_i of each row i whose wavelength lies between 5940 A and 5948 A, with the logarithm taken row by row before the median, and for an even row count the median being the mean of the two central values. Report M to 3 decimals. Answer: 0.439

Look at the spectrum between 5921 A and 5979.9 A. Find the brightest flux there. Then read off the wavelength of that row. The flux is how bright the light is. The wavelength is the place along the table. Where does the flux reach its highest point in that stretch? 5975.06 A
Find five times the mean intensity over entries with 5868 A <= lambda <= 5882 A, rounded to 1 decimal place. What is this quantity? 13.2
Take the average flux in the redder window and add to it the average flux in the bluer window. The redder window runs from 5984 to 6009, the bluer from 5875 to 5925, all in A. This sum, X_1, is 5.00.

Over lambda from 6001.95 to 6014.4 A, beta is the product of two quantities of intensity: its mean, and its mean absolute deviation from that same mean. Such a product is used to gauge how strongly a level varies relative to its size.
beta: 0.17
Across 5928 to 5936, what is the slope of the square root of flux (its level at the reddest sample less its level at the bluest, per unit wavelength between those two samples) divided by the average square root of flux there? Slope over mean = -0.010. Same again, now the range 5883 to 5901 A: -0.013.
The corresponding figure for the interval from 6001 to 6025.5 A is -0.001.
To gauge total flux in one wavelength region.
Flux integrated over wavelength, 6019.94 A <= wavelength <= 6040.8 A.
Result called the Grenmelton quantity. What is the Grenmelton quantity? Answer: 59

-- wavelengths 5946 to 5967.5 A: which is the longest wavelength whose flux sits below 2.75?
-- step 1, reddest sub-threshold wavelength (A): 5964.06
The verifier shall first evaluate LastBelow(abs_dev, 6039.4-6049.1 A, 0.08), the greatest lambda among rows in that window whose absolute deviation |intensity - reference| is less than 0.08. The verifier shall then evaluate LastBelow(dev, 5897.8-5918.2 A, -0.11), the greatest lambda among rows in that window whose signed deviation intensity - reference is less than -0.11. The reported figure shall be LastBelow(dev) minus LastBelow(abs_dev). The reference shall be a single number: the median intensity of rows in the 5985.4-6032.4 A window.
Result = -130.9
